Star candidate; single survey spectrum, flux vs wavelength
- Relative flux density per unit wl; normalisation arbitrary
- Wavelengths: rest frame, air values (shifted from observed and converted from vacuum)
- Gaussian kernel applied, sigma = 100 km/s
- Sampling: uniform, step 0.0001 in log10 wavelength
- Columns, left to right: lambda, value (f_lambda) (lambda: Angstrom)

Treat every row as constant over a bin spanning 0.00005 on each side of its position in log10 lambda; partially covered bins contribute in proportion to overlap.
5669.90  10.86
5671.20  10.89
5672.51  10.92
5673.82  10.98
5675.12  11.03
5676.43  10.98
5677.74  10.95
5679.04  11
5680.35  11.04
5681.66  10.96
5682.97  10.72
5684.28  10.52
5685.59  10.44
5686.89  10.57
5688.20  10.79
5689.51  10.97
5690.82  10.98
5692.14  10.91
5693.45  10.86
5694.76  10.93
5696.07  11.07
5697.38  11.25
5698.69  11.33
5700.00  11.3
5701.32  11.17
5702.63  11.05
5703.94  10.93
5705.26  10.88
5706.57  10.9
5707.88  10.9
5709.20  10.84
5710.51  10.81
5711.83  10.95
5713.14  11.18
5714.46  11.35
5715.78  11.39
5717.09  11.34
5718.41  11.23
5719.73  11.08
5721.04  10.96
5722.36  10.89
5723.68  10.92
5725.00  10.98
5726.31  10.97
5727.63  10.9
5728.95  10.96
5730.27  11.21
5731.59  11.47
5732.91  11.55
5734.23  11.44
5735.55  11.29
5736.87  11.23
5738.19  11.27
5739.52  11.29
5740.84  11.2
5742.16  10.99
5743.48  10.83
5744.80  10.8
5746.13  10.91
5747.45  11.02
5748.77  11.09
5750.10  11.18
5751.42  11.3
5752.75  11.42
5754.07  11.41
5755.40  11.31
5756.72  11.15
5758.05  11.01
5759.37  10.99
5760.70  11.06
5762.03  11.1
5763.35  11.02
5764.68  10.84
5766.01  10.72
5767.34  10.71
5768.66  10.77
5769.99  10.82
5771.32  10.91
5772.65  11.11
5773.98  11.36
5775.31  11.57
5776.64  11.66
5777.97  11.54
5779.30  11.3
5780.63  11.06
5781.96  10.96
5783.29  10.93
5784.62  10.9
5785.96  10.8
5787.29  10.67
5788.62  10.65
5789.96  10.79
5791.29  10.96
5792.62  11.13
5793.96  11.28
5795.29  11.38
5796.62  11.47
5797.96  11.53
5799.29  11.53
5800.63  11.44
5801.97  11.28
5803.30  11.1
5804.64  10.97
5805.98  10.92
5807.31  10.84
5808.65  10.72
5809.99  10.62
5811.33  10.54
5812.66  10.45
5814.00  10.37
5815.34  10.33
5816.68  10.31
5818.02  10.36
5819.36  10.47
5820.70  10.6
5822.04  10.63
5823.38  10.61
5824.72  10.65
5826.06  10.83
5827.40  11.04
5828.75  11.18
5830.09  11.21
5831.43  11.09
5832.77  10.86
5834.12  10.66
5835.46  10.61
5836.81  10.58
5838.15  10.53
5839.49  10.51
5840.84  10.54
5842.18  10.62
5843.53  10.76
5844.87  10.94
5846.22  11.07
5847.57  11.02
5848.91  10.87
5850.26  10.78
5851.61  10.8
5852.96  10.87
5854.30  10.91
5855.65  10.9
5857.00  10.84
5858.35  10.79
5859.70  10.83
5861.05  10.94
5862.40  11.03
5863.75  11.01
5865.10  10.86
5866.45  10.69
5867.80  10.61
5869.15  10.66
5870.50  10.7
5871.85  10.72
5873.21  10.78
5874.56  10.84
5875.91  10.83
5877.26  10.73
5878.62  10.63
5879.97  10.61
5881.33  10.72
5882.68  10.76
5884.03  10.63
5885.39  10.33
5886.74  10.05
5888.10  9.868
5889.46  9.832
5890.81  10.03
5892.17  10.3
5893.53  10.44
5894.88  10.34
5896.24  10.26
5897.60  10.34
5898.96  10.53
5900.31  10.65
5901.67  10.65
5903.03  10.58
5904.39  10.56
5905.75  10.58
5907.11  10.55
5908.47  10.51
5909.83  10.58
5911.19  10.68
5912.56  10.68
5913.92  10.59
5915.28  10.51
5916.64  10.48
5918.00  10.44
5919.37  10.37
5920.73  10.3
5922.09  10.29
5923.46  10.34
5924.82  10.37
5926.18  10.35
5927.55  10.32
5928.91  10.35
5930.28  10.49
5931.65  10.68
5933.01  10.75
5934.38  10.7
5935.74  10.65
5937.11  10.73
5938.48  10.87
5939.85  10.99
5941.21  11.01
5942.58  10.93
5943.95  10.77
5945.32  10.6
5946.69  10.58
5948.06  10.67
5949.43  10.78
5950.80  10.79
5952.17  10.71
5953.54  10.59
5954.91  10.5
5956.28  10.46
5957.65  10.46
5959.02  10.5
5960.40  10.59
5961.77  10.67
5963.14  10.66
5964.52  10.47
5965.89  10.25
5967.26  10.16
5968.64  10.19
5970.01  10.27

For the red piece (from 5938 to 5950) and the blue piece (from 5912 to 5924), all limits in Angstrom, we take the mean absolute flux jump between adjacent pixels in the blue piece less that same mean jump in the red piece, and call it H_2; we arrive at -0.04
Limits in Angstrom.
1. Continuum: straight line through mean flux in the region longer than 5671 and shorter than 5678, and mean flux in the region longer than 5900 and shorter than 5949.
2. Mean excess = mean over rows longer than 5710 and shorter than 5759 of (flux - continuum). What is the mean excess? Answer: 0.3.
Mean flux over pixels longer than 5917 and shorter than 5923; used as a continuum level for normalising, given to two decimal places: 10.35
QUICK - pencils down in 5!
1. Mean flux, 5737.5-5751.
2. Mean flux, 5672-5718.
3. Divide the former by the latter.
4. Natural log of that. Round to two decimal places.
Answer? 0.01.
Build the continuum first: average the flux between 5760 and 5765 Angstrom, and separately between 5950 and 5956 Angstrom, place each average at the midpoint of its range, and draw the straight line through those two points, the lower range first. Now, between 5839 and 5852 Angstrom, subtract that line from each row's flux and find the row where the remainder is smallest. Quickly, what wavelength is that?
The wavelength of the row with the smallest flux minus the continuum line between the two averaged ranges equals 5839.49 Angstrom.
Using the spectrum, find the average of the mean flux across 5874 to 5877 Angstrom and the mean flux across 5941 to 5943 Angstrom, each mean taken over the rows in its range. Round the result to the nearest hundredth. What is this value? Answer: 10.90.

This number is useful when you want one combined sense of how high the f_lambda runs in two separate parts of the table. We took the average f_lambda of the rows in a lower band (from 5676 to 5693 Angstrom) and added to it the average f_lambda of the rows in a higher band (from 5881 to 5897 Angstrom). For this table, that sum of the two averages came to 21.1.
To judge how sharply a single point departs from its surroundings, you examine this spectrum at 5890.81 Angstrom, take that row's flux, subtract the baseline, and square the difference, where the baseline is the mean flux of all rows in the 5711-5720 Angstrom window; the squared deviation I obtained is 1.4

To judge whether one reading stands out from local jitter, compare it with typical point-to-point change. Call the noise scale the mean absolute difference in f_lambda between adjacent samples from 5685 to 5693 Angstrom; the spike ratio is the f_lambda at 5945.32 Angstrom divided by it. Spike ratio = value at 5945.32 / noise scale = 87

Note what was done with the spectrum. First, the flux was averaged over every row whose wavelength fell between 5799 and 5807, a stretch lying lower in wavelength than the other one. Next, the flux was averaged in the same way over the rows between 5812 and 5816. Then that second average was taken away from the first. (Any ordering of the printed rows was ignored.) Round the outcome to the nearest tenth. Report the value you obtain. 0.8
